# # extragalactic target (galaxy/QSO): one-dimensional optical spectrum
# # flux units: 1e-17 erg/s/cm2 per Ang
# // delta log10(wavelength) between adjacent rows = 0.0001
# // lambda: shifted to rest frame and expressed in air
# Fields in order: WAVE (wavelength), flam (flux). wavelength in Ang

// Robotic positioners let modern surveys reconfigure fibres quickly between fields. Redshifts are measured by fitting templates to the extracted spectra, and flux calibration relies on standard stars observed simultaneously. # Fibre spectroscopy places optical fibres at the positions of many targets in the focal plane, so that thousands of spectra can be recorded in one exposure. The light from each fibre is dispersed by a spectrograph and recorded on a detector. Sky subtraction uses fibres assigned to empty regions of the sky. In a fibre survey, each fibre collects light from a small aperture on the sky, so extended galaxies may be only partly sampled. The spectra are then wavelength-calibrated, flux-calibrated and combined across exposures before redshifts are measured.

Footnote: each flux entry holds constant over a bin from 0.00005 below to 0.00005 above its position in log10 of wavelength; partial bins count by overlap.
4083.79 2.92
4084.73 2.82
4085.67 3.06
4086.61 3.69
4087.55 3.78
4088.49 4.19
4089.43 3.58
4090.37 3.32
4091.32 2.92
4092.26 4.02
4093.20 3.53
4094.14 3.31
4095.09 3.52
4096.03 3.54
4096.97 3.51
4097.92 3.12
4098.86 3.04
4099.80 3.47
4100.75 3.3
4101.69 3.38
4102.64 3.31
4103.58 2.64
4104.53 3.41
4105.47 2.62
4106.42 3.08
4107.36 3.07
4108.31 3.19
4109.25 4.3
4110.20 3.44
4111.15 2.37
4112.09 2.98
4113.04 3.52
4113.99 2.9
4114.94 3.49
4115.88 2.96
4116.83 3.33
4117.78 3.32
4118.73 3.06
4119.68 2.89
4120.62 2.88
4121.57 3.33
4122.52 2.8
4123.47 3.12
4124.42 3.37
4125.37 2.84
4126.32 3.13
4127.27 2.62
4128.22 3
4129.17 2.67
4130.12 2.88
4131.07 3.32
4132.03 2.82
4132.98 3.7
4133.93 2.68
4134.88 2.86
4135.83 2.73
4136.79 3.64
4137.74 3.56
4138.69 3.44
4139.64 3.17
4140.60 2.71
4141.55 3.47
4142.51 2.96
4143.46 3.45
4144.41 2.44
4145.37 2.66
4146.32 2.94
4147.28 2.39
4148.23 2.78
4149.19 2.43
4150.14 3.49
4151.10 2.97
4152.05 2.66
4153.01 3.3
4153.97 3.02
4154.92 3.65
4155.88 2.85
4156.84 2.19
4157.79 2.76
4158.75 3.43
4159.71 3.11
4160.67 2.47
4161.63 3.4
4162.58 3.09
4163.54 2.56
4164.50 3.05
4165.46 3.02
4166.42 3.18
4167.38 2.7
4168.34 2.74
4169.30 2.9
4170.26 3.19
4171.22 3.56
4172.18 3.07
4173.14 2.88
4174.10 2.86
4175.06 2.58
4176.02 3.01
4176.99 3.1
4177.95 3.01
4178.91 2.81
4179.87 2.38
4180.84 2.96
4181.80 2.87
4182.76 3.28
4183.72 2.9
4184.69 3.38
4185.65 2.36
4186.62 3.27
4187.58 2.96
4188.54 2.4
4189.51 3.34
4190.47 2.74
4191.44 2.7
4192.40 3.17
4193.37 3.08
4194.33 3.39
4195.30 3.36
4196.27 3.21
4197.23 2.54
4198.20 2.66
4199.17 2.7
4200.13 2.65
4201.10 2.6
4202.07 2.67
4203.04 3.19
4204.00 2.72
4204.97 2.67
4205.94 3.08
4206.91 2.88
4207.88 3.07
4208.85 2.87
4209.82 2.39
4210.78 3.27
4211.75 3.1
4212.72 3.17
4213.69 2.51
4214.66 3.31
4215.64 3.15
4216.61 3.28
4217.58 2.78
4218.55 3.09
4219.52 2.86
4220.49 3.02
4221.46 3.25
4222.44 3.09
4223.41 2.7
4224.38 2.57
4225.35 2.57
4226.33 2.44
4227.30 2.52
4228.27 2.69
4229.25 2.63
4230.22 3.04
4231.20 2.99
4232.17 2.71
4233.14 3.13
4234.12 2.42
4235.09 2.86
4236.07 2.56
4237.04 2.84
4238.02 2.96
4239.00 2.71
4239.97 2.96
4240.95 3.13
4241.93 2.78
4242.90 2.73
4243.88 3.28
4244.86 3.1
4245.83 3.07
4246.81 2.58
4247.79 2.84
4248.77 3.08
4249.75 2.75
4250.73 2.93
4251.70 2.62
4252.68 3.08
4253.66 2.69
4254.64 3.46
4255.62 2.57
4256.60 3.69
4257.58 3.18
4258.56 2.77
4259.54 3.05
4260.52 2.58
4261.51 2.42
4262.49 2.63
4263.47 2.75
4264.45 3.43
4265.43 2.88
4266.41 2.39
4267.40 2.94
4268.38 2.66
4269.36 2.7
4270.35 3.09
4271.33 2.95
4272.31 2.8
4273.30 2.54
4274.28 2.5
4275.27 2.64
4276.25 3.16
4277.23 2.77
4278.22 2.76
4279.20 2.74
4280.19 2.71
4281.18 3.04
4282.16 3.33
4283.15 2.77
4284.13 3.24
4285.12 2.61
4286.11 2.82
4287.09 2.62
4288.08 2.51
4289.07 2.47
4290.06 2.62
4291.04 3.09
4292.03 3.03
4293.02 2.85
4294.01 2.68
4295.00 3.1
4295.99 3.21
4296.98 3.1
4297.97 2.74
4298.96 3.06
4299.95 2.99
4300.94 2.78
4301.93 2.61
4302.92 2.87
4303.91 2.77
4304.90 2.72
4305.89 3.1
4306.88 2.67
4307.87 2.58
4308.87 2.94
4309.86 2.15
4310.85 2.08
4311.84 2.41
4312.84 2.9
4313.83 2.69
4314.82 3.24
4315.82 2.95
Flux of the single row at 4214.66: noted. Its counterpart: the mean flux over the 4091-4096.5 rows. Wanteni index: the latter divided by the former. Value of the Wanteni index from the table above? 1.05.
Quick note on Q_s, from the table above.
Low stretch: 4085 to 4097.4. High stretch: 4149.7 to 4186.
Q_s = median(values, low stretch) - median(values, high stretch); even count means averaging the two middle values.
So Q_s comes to 0.54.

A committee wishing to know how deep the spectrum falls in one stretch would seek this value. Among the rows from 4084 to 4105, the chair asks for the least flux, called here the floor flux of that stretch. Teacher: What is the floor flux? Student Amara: 2.64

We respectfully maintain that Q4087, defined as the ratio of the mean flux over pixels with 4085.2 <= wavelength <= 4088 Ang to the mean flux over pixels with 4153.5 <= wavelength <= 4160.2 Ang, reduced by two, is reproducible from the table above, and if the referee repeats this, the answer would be -0.83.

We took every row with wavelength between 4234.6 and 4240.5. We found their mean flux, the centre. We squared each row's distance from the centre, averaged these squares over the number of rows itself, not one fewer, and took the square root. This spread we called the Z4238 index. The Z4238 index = 0.14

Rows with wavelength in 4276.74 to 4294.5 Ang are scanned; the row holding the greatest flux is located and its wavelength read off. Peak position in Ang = 4282.16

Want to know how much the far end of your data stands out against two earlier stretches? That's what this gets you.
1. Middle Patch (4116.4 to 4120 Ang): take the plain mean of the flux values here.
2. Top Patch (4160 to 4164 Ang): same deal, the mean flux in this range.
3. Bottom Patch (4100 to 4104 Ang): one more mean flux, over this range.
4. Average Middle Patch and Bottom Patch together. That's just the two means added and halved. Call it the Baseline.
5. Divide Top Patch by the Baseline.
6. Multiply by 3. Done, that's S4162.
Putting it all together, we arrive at 2.74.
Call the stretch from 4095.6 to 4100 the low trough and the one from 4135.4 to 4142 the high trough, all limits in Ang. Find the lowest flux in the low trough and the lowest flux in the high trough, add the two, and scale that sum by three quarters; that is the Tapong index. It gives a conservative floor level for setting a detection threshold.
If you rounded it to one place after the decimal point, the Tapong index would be 4.3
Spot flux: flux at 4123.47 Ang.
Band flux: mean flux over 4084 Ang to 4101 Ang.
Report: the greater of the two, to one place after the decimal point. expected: 3.4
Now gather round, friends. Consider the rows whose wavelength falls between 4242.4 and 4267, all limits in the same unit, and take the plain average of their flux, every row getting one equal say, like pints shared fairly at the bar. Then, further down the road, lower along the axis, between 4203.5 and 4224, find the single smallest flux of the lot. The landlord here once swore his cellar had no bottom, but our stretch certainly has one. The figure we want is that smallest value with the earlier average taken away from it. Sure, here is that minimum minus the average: -0.51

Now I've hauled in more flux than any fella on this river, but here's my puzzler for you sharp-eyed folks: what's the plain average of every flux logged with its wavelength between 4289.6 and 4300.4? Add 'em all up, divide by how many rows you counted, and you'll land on 2.95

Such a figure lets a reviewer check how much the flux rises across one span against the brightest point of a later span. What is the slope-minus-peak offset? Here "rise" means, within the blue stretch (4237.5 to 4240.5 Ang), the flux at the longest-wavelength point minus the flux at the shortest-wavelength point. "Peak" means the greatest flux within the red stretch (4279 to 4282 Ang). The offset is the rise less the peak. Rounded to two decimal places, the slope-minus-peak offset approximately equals -3.04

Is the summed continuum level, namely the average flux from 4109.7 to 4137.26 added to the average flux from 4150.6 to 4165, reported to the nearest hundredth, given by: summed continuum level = 6.02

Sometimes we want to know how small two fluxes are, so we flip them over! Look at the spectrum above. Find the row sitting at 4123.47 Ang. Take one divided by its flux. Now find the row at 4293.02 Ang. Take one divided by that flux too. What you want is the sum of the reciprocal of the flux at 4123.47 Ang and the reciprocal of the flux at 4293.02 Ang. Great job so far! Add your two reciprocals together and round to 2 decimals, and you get 0.67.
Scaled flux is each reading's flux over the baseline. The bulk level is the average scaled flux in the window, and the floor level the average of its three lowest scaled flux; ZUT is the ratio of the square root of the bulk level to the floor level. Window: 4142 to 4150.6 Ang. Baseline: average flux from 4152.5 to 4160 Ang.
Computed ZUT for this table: 1.21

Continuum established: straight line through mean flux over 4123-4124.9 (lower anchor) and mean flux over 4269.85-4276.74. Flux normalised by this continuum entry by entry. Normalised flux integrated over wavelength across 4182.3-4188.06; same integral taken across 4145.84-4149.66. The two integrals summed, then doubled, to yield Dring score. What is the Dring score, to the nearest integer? 18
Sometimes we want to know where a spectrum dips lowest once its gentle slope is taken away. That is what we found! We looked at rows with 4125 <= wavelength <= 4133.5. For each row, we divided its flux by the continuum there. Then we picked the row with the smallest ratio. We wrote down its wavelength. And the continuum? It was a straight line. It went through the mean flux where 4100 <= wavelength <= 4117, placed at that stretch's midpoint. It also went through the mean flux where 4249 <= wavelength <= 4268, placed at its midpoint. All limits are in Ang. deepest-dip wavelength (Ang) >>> 4127.27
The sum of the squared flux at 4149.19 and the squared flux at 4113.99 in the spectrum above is 14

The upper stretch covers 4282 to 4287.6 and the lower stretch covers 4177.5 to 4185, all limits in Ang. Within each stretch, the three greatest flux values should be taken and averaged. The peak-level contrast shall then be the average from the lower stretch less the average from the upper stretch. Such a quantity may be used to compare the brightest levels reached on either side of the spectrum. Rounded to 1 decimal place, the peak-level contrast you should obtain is 0.1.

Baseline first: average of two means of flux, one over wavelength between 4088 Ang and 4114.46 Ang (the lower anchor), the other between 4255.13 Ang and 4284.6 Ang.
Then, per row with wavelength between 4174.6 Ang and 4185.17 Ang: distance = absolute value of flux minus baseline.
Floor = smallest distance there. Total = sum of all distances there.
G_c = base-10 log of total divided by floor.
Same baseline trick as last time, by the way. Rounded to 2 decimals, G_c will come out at 2.15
